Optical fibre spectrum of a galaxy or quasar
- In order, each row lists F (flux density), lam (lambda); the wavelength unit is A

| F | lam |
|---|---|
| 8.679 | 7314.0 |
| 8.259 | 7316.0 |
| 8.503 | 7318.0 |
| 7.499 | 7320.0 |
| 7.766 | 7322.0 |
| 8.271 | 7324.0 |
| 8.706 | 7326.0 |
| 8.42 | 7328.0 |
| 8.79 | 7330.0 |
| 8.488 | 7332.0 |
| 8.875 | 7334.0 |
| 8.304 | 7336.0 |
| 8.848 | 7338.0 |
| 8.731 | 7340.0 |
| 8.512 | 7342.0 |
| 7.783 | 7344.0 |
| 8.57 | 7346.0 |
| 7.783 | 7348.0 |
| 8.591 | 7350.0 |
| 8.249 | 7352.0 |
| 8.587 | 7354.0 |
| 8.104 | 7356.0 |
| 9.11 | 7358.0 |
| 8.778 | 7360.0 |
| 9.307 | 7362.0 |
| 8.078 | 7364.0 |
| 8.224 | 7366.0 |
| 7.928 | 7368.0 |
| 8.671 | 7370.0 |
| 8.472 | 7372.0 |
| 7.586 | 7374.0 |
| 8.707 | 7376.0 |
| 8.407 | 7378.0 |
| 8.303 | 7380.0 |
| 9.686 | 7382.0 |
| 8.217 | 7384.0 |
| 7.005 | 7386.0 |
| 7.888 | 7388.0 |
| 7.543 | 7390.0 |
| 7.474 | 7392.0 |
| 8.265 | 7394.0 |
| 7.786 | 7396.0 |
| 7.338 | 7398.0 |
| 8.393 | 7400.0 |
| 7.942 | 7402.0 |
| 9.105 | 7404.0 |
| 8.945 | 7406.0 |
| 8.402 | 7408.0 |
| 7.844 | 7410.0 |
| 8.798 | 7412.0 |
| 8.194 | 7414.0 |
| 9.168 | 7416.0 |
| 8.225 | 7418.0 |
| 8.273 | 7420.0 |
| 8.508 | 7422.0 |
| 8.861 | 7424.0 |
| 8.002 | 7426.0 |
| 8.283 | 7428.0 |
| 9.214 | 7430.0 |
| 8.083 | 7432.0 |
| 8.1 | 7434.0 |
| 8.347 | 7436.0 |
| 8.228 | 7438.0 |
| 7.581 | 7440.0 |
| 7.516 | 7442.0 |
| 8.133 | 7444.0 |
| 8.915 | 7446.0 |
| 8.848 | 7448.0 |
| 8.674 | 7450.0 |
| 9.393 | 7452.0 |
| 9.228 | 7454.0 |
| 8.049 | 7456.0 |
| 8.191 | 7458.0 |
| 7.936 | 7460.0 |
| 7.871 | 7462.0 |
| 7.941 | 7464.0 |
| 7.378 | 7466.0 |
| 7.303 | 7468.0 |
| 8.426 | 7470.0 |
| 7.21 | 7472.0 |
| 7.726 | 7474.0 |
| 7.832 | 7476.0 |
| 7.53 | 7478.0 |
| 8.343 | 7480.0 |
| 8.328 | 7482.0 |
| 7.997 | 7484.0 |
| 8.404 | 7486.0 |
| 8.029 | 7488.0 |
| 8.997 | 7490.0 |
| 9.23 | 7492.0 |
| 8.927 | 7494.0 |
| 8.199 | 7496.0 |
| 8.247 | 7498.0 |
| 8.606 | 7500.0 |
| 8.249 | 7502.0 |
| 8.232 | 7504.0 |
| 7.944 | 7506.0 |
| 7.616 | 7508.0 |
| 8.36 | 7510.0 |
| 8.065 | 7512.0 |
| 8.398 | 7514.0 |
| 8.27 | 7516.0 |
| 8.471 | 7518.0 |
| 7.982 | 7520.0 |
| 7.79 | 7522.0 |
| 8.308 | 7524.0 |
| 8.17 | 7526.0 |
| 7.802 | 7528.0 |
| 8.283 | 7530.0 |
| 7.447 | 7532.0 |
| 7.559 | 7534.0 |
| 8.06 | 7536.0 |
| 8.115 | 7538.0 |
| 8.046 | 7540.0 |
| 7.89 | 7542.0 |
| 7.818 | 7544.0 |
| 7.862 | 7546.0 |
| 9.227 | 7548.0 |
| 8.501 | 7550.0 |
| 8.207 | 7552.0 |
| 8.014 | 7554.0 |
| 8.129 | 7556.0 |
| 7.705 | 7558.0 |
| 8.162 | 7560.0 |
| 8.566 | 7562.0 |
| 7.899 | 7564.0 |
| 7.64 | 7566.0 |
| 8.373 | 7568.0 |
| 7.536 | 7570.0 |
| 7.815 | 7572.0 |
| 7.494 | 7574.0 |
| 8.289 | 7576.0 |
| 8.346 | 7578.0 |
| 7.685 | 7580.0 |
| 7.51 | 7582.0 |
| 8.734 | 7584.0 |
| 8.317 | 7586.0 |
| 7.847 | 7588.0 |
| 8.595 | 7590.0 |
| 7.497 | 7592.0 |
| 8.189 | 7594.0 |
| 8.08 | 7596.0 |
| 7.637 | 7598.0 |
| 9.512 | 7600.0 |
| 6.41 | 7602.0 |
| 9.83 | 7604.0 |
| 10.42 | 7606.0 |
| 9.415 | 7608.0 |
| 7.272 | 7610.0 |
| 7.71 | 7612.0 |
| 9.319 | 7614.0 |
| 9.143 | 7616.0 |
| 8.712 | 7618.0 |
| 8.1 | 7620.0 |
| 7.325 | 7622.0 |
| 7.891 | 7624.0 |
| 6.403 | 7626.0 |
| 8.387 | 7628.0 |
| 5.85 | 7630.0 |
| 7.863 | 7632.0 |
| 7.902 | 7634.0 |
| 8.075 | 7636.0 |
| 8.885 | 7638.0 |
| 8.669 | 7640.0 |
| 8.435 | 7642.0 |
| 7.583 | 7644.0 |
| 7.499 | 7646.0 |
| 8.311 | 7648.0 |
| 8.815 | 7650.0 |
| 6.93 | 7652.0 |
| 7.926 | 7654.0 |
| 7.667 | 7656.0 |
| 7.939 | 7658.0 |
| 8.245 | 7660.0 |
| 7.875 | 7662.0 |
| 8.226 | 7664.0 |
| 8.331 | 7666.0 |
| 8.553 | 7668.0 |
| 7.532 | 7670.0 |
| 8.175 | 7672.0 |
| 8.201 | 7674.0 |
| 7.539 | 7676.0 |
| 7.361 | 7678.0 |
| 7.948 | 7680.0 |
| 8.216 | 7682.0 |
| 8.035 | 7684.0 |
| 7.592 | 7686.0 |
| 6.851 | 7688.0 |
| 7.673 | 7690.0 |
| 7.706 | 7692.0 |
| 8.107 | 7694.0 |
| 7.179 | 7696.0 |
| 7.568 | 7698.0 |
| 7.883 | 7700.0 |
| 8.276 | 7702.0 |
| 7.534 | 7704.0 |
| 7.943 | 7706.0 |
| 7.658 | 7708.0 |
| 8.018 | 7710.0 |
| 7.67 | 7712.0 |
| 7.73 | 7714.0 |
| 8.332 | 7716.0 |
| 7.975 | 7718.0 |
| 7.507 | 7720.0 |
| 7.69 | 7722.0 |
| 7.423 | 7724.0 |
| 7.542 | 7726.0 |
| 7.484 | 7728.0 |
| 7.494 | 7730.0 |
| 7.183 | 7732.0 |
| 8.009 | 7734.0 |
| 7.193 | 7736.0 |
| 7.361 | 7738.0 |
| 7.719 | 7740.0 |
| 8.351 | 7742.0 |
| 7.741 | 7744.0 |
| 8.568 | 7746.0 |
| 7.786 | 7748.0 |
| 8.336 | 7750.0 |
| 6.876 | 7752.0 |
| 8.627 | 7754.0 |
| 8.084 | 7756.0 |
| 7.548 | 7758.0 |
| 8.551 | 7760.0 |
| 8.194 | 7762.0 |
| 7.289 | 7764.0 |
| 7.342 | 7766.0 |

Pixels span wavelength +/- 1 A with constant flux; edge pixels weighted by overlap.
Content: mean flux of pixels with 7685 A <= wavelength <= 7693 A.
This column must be 7.5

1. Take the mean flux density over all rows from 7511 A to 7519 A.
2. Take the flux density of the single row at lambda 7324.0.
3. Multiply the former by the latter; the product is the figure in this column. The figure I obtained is 68.7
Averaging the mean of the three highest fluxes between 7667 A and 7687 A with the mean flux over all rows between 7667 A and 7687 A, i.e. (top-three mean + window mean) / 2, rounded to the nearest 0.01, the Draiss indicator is 8.12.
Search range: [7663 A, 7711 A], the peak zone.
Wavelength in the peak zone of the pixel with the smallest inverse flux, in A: 7668.0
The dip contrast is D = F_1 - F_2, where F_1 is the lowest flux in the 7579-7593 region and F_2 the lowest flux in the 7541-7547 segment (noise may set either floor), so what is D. -0.3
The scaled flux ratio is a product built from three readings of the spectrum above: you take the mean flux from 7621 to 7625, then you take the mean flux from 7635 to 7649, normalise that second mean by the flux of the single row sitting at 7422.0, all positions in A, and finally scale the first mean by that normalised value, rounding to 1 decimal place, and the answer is 7.3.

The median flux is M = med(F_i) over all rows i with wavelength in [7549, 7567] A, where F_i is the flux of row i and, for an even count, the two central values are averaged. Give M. 8.1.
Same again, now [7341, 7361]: 8.5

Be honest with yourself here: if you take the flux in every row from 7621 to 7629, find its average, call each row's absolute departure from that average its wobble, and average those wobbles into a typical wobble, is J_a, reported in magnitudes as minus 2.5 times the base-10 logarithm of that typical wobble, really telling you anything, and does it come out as 0.49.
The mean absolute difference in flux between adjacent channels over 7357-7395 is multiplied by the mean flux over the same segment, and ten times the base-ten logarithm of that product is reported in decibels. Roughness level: 7.4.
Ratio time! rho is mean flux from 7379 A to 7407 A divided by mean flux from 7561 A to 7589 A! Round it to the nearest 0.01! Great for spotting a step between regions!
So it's 1.02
